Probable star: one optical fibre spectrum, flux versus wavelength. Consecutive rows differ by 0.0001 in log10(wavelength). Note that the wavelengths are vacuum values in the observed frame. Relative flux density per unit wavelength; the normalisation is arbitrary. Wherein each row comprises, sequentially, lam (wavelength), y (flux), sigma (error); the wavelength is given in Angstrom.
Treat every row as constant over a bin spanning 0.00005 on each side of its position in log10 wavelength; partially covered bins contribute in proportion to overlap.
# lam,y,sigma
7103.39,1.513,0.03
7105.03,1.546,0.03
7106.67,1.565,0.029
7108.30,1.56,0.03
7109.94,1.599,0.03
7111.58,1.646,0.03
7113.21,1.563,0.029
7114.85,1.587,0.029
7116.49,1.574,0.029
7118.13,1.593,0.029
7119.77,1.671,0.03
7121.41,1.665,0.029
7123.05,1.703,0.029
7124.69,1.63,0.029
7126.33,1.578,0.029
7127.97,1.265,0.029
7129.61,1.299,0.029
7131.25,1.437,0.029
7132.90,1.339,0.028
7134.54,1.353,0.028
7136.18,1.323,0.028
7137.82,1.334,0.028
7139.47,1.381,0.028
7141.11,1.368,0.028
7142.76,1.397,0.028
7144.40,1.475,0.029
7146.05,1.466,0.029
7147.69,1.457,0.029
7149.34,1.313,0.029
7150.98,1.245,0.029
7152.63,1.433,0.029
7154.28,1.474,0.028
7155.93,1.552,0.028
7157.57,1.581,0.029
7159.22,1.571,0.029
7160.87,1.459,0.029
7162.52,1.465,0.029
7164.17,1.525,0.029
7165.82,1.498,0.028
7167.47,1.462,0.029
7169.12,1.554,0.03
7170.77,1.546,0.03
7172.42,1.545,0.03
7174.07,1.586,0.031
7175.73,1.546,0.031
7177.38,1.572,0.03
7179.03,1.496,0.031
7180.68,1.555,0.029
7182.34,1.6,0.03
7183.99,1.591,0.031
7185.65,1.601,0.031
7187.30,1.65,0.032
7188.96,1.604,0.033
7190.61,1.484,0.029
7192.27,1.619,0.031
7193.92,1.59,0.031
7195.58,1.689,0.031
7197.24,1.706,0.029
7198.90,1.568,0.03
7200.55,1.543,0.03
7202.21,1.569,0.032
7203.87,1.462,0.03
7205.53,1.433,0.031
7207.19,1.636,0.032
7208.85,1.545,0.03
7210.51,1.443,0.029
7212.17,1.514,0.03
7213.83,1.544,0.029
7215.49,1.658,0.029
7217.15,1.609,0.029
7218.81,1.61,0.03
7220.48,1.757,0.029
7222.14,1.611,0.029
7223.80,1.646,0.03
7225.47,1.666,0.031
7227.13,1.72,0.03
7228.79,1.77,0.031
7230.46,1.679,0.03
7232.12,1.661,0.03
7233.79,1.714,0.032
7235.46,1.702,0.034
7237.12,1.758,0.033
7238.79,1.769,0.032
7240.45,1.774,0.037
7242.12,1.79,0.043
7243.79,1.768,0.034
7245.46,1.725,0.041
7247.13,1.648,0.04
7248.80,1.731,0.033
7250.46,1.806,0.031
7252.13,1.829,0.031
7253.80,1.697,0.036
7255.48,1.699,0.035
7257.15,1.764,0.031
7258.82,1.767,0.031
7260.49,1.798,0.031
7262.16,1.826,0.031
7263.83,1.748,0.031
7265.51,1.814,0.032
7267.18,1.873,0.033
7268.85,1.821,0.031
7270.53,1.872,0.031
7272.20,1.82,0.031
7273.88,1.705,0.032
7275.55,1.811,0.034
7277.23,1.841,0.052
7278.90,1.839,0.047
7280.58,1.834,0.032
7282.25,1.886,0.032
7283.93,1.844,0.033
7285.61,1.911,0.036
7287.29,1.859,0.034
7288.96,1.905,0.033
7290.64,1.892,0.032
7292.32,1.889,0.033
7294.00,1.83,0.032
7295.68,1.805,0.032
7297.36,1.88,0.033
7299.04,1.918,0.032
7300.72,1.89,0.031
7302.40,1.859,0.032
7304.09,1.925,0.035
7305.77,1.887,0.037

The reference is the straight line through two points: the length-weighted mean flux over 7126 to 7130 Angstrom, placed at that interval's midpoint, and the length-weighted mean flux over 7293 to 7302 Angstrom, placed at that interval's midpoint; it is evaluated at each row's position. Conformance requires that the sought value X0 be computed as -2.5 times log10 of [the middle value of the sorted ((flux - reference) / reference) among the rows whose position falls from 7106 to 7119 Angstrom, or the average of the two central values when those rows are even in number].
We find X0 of 1.8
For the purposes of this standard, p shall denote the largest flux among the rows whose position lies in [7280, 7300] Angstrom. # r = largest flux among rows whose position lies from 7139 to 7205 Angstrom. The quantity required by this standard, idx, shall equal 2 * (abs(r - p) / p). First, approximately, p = 1.918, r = 1.706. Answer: 0.221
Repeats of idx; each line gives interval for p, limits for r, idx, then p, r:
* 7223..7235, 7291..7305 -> 0.175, 1.77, 1.925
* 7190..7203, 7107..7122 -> 0.041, 1.706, 1.671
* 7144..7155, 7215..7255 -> 0.480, 1.475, 1.829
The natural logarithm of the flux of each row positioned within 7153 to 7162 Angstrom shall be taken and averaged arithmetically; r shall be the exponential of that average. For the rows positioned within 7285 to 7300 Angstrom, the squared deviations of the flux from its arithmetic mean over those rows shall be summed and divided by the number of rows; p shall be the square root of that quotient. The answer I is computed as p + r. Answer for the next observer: 1.56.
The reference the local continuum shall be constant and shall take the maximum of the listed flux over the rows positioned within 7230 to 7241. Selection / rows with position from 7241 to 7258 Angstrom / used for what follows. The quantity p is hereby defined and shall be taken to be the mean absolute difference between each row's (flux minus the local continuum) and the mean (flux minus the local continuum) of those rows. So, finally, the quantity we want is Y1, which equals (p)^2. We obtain 0.002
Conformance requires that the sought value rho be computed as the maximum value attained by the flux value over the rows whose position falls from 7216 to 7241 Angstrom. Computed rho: 1.774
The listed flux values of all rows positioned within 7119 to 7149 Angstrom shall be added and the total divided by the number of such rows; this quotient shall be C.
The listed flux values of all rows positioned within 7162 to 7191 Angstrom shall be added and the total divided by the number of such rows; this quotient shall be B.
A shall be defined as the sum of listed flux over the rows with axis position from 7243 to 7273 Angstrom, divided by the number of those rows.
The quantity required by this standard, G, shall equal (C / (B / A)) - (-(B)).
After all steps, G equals 3.22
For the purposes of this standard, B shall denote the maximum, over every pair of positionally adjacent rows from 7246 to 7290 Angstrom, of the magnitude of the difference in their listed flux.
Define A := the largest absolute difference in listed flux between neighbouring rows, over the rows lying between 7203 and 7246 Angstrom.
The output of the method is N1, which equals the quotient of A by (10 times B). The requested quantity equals 0.15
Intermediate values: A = 0.20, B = 0.13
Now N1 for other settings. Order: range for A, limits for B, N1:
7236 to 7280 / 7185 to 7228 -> 0.07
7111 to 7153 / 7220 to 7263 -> 0.21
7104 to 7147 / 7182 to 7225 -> 0.15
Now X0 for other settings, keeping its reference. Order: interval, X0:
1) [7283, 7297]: 4.4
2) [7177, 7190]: 3.5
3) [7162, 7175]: 3.7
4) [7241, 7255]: 4.2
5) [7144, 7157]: 4.1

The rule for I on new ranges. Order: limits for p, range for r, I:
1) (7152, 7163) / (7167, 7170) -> 1.56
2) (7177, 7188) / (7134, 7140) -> 1.39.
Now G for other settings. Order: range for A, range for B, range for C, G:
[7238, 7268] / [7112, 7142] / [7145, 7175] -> 3.25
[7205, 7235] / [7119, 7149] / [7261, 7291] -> 3.51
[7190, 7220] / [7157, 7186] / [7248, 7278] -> 3.36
